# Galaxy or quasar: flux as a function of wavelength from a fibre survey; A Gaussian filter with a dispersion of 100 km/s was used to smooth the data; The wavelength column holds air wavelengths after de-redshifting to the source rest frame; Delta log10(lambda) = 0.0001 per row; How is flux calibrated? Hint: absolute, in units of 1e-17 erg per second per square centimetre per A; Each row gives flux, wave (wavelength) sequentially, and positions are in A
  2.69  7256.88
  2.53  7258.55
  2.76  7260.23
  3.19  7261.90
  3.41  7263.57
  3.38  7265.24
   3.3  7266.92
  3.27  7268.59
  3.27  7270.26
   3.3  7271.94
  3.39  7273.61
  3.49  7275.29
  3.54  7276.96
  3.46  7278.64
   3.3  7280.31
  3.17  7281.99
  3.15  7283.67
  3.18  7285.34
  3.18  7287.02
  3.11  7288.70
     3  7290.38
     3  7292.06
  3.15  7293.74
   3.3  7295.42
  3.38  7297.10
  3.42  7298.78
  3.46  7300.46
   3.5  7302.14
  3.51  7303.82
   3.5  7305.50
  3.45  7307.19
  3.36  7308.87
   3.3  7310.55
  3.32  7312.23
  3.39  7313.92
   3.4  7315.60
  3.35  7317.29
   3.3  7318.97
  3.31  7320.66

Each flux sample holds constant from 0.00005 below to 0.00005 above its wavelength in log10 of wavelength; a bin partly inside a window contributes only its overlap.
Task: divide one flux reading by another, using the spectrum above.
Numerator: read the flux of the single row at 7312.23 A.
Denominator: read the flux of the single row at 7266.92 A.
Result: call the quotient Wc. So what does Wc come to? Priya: 1.01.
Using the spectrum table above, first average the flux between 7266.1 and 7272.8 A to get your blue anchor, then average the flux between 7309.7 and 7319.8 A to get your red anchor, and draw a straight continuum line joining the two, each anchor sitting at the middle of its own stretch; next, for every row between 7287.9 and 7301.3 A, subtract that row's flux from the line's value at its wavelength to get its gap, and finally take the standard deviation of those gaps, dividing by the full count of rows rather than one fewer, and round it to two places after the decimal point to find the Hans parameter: 0.17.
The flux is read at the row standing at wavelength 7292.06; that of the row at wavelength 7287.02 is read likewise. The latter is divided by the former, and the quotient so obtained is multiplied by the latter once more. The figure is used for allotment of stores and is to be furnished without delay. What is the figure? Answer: 3.37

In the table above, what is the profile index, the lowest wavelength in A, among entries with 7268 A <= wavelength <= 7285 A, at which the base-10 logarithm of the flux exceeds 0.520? 7273.61 A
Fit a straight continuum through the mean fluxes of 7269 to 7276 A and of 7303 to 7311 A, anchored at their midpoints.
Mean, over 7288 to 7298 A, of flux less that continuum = -0.24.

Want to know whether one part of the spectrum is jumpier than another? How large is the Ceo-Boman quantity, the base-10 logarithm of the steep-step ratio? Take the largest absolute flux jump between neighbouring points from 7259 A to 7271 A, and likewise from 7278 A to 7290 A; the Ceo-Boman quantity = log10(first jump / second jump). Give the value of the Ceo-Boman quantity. 0.43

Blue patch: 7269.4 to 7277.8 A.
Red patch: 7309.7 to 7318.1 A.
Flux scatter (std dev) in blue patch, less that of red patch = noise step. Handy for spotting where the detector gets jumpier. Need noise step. 0.07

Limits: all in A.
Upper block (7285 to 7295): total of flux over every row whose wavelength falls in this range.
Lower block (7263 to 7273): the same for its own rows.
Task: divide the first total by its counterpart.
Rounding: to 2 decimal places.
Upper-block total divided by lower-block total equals 0.93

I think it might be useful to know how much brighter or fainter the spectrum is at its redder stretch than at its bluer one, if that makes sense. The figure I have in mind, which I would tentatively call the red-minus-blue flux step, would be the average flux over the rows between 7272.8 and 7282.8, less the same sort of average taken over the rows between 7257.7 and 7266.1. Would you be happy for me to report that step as 0.34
